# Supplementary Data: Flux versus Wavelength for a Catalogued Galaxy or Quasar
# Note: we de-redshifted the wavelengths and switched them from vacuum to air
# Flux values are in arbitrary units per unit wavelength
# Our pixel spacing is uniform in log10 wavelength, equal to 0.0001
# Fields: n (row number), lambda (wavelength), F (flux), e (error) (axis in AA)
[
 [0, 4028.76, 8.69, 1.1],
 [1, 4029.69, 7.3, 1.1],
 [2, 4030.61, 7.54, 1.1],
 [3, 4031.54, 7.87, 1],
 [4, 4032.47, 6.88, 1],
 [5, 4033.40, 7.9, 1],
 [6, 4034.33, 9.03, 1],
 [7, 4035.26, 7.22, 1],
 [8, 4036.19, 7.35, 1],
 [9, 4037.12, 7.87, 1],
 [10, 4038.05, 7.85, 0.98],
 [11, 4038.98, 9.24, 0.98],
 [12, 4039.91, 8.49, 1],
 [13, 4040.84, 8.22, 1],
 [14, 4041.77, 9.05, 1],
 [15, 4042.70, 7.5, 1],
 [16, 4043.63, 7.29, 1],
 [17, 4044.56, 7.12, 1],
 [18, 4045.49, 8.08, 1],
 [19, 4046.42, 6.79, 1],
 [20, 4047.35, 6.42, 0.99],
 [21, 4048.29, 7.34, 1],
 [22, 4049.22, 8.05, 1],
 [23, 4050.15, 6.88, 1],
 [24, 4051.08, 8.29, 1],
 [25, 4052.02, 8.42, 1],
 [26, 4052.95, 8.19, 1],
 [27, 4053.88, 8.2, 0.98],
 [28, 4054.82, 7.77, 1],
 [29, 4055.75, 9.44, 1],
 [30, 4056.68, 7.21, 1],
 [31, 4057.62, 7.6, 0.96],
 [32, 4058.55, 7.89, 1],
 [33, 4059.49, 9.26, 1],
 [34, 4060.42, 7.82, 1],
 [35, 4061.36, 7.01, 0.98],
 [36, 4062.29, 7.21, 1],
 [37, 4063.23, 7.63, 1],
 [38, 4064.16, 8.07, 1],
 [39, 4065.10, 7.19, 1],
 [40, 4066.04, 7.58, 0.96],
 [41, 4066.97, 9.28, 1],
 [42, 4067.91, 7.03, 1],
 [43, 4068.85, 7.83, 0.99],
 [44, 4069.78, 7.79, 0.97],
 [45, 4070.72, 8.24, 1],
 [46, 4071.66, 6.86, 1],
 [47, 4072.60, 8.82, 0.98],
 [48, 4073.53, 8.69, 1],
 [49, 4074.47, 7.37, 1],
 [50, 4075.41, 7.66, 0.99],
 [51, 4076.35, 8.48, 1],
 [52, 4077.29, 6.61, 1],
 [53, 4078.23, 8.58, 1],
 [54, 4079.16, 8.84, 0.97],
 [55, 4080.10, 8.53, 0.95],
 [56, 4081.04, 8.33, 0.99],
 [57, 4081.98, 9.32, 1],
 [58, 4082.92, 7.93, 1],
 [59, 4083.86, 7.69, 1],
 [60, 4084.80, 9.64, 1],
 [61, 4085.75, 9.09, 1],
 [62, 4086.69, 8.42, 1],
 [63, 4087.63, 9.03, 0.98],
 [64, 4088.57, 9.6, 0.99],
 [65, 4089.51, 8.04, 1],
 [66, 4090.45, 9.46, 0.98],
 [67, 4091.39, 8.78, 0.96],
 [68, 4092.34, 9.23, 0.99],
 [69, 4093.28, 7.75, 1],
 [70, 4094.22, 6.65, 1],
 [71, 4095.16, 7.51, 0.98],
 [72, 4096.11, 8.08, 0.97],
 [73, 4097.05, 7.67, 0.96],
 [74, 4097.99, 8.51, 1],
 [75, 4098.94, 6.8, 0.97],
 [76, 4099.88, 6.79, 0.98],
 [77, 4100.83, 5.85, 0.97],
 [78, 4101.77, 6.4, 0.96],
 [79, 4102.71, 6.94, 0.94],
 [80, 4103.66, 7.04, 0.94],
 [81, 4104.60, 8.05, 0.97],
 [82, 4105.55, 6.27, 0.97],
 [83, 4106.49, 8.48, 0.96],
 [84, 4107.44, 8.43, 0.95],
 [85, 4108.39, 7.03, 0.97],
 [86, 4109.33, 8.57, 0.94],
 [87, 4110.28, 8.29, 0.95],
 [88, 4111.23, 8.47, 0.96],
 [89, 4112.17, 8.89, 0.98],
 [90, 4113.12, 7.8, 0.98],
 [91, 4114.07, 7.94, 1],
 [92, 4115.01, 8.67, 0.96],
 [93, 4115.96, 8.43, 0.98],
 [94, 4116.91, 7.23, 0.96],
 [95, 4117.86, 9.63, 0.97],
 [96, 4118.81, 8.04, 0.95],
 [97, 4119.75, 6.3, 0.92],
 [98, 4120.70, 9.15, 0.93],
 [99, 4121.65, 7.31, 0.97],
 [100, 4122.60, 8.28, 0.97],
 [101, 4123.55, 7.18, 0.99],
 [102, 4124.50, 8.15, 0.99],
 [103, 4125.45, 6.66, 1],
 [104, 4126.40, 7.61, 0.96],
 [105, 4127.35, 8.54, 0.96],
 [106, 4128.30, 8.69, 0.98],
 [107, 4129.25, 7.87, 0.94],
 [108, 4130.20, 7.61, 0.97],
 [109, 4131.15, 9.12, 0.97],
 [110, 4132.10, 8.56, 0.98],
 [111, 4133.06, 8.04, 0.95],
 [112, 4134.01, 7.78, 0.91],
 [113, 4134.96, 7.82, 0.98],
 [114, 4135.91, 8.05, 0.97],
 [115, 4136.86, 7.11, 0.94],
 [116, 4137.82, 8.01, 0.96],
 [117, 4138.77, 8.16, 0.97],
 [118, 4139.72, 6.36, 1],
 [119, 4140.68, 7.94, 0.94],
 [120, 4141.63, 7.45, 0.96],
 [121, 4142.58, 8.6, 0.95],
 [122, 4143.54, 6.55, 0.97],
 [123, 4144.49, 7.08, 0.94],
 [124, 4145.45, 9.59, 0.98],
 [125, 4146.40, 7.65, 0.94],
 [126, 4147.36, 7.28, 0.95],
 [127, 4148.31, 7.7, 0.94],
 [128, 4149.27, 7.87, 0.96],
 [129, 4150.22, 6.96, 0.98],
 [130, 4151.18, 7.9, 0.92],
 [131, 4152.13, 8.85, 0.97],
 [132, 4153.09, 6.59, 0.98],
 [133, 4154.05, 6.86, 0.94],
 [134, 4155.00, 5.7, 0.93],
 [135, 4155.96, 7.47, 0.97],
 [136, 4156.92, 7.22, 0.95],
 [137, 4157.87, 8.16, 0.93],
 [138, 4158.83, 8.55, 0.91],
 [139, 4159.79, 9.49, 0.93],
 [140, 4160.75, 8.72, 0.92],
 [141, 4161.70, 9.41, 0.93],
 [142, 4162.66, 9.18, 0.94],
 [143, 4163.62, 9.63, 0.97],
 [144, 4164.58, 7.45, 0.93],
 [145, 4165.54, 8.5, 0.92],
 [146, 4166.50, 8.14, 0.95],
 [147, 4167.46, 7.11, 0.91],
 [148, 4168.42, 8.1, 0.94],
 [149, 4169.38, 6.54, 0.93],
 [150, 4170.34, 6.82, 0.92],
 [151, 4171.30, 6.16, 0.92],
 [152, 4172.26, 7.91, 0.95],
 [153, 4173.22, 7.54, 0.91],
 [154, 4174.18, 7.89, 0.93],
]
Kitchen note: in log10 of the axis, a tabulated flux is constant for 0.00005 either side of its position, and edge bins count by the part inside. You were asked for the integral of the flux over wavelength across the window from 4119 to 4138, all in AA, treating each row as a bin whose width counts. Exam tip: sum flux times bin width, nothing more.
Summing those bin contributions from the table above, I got 150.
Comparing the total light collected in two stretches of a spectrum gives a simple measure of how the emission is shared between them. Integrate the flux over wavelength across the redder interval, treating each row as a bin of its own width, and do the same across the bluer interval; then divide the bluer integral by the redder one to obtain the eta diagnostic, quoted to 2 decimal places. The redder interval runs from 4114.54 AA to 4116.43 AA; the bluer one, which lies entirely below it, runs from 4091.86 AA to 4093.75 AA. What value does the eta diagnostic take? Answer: 0.99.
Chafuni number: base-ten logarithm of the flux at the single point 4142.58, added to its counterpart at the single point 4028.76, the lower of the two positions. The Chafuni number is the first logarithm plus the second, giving 1.87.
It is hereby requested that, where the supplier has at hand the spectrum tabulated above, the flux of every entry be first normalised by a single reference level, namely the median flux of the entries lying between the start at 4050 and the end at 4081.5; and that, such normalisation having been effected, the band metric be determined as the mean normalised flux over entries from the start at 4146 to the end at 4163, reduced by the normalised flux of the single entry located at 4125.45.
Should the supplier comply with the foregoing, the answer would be 0.15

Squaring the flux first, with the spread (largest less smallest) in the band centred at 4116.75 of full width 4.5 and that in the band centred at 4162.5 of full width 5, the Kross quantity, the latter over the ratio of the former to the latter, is 34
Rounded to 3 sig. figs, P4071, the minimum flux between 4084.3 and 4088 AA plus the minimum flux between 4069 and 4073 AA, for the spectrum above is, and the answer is 15.3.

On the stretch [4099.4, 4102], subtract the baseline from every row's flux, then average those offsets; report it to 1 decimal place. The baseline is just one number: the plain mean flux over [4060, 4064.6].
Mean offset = -1.2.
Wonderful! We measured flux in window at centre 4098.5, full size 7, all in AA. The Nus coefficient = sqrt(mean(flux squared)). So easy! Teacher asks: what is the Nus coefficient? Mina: 7.25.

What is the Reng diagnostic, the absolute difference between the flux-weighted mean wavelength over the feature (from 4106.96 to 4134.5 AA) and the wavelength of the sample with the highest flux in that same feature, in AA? 2.8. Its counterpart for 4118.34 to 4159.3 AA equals 6.9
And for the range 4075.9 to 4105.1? 5.1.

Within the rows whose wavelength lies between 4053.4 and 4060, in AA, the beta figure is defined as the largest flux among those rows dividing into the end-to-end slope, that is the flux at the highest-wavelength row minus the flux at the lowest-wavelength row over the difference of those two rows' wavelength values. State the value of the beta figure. 0.020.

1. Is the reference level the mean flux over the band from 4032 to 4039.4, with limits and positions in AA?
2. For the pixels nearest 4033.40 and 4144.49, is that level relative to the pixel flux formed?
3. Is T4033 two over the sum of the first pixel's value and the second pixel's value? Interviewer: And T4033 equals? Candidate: 0.94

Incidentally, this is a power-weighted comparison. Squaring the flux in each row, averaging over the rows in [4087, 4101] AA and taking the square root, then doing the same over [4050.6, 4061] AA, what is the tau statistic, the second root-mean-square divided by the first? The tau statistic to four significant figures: 1.019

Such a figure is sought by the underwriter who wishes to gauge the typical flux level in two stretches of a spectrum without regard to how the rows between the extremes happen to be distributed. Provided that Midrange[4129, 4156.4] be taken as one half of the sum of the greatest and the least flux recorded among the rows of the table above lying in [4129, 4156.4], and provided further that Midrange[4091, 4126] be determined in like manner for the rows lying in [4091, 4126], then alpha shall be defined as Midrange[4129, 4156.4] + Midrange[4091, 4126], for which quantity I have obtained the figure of 15.4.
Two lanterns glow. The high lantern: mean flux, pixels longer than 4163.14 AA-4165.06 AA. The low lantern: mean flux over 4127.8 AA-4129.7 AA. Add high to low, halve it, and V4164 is 8.41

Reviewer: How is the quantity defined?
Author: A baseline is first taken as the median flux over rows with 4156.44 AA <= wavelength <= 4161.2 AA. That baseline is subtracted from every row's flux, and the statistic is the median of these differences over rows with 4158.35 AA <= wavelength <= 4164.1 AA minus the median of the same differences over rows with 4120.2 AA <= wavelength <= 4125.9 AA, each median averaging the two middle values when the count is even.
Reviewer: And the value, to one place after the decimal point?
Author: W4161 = 1.6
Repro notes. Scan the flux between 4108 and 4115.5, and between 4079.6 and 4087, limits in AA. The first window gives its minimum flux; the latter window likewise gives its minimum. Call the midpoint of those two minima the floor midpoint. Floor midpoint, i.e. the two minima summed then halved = 7.36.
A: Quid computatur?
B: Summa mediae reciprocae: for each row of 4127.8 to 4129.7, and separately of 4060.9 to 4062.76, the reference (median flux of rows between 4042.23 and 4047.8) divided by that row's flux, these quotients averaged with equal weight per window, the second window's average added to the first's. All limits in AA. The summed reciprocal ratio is 1.89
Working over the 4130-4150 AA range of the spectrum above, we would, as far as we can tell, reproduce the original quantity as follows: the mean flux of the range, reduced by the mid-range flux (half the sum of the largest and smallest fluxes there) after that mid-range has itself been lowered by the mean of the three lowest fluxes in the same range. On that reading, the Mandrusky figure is 6.51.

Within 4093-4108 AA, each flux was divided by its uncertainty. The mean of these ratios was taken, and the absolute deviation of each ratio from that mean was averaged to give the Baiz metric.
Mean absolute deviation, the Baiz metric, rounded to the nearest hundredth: 0.73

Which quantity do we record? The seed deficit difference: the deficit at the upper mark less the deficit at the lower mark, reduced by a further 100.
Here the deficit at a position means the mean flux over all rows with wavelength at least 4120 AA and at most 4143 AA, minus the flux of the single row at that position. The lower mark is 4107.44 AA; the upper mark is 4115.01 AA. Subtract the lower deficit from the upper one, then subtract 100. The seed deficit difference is -100.2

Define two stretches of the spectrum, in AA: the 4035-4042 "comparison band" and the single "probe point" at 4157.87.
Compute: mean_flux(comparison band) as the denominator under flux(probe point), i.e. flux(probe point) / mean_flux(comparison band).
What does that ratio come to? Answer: 1.0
